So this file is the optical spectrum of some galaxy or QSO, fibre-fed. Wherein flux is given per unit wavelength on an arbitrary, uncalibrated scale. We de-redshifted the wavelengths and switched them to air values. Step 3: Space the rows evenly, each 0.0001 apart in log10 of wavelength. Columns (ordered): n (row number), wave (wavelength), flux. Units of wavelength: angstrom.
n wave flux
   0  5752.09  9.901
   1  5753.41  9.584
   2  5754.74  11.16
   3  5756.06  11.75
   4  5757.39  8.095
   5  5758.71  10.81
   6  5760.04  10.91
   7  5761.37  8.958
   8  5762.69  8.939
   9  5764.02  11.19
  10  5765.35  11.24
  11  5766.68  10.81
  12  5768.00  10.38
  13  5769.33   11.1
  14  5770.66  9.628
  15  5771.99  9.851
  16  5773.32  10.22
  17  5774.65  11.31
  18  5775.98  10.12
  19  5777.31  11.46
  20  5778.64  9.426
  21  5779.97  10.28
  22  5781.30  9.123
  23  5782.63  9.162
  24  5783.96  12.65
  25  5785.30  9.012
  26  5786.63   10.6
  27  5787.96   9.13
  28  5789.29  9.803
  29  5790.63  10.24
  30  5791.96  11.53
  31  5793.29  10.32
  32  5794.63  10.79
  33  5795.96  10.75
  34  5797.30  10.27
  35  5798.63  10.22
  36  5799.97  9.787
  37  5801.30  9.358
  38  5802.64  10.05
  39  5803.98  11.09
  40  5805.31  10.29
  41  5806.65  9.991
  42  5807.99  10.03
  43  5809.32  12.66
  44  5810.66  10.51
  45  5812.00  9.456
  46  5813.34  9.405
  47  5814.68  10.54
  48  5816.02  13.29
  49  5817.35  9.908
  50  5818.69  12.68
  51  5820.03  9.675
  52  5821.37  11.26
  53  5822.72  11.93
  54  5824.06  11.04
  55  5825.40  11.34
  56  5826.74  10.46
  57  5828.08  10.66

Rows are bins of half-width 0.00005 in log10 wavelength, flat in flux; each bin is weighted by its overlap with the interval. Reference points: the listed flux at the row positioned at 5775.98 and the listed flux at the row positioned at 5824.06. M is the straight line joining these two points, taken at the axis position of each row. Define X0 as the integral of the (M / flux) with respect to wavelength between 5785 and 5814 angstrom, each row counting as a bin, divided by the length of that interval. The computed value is 1.04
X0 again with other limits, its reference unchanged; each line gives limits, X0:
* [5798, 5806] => 1.05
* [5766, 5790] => 1.00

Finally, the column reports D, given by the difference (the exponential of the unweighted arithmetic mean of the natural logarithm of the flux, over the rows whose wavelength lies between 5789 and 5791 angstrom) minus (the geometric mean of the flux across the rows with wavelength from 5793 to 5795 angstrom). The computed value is -0.5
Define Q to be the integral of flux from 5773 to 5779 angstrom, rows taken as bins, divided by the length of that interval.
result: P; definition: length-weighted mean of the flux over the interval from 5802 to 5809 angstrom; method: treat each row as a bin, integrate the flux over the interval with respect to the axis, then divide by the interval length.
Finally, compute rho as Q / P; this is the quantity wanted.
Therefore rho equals 1.02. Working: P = 10.4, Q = 10.6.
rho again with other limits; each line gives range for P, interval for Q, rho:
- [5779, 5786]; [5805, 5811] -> 1.07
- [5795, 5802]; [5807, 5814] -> 1.03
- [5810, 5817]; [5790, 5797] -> 1.01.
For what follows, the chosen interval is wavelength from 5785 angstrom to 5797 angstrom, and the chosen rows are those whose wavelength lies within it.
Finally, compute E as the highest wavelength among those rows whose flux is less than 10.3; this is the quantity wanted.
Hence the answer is 5790.63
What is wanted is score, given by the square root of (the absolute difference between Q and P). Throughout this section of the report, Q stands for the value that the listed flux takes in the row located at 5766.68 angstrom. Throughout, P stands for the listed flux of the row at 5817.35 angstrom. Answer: 0.95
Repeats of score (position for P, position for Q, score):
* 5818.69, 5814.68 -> 1.46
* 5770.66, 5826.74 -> 0.91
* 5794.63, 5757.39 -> 1.64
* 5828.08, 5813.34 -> 1.12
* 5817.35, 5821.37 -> 1.16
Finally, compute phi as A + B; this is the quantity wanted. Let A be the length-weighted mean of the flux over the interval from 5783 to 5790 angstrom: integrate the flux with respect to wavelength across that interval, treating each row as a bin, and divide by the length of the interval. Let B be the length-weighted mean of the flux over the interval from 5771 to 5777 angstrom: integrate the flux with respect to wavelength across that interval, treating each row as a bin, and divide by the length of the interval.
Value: 20.6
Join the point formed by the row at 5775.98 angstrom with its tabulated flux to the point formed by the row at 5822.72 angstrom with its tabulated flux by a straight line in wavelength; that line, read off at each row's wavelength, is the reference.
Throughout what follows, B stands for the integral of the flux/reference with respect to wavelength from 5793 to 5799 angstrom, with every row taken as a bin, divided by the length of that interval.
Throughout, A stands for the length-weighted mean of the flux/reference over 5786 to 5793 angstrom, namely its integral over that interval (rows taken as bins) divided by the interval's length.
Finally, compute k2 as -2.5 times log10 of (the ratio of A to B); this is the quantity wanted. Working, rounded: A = 0.965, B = 0.96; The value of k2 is 0.00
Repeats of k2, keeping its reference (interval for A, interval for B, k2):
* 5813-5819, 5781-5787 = 0.02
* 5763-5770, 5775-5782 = -0.12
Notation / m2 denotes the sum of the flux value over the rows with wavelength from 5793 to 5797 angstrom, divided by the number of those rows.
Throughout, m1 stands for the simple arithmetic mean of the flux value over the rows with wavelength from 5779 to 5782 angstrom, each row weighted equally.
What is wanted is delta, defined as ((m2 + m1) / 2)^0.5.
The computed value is 3.19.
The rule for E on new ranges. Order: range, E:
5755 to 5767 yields 5762.69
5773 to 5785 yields 5782.63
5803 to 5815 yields 5813.34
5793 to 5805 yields 5802.64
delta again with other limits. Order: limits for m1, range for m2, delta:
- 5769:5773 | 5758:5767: 3.21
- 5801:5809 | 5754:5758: 3.20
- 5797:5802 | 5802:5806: 3.19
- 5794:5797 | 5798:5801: 3.22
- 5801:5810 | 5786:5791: 3.20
